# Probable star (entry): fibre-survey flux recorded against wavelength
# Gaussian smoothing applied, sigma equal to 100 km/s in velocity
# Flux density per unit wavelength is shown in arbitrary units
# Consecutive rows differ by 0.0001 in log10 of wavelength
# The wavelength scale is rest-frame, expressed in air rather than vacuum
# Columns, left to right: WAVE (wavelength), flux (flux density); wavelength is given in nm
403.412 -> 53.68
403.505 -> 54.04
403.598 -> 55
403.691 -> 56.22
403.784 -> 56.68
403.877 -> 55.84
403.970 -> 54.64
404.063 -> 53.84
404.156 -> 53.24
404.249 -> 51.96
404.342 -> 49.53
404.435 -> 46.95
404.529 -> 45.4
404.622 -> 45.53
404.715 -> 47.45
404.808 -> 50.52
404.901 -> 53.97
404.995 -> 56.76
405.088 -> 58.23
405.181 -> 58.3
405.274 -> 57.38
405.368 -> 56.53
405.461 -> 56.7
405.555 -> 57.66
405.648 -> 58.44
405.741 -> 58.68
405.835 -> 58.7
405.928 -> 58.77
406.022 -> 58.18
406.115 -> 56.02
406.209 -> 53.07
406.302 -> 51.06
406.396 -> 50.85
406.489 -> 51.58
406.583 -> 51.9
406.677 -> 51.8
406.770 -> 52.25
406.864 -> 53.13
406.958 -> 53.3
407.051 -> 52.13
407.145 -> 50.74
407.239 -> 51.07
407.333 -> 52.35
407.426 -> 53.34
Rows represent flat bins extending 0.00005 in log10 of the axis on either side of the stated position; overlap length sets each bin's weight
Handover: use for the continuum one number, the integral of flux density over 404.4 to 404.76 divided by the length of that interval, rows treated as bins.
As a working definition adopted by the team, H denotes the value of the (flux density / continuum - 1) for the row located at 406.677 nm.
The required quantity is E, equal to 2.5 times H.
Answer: 0.30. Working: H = 0.12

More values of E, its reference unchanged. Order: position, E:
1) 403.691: 0.54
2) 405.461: 0.57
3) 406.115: 0.53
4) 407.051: 0.32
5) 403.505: 0.42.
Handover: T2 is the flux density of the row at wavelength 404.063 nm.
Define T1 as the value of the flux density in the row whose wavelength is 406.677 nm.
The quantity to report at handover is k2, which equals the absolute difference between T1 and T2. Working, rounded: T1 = 51.8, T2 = 53.84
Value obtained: 2.0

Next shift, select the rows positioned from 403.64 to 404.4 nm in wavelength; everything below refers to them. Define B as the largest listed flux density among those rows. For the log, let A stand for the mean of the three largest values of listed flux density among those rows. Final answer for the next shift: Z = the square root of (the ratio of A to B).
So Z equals 0.996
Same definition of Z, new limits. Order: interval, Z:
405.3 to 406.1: 1.000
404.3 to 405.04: 0.973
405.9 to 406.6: 0.990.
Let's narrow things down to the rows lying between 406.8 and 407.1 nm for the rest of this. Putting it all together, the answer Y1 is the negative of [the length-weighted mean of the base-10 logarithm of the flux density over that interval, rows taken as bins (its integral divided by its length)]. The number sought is -1.72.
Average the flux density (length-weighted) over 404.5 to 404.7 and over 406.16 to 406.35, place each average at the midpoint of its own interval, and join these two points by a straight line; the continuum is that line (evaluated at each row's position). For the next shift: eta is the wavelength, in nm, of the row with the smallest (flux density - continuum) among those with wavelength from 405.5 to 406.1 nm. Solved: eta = 406.022 nm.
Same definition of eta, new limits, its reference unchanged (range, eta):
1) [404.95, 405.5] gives 405.461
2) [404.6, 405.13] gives 404.622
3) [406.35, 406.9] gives 406.677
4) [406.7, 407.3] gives 407.239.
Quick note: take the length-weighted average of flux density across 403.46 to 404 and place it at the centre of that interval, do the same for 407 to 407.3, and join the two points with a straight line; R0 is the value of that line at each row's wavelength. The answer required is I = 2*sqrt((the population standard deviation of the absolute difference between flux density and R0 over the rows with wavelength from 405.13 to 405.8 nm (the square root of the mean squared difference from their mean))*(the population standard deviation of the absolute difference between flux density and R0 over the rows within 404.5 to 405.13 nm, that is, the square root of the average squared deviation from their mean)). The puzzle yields 3.3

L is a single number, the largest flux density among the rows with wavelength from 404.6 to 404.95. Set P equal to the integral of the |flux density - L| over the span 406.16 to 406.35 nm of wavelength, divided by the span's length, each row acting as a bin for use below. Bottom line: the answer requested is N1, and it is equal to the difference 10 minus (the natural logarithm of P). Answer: 9.4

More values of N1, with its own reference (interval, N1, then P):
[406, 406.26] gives 9.2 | 2.2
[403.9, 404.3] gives 10.0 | 1.0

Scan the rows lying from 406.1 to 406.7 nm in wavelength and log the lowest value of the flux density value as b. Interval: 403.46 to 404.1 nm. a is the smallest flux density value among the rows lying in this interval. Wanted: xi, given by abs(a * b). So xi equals 2738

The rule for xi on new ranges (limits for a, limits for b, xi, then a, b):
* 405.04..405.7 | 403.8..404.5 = 2654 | 56.53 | 46.95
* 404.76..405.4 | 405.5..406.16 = 2830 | 50.52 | 56.02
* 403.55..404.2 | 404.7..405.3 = 2526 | 53.24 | 47.45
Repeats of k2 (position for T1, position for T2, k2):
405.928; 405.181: 0.5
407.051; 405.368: 4.4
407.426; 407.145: 2.6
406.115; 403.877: 0.2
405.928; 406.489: 7.2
